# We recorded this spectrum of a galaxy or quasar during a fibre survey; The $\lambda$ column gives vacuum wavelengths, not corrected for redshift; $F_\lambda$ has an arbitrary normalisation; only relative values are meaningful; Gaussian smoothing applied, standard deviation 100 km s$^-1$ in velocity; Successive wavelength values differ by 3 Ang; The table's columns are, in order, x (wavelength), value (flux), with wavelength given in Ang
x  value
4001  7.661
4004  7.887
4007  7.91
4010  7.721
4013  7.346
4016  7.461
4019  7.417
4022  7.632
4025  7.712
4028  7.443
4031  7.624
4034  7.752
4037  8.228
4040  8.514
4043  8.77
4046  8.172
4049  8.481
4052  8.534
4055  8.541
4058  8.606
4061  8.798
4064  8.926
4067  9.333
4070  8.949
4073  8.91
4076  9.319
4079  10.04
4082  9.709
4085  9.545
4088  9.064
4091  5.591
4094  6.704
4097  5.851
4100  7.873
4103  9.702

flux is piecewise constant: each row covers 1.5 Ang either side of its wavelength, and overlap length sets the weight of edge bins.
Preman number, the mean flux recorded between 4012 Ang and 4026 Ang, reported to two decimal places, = 7.51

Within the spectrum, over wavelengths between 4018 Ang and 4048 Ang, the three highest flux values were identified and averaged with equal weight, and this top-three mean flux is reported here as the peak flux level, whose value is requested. 8.5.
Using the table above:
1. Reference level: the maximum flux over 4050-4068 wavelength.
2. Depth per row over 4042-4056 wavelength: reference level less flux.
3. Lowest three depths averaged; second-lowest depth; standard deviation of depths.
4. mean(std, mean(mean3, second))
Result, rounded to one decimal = 0.5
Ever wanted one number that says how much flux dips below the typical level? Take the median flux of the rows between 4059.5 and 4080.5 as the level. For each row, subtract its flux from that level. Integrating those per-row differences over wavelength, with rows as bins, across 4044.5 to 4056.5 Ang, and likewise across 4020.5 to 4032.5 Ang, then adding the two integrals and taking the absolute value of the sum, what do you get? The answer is 22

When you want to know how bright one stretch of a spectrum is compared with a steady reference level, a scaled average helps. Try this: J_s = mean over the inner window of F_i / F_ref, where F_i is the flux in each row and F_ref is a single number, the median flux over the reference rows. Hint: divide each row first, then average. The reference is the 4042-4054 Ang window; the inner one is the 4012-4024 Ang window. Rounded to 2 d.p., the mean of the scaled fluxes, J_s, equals 0.88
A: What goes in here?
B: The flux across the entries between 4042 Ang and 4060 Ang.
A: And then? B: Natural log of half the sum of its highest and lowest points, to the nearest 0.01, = 2.14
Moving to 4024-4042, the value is 2.08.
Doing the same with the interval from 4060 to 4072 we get 2.20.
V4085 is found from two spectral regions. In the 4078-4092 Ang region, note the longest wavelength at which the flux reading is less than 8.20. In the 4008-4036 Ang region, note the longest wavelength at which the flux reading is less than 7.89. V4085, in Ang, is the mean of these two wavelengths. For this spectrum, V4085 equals 4062.5 Ang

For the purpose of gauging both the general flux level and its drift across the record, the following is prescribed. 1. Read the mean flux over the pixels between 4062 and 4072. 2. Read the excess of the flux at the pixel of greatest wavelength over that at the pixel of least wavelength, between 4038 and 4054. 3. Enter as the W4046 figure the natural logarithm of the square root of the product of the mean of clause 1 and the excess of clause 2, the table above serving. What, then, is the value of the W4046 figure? -0.9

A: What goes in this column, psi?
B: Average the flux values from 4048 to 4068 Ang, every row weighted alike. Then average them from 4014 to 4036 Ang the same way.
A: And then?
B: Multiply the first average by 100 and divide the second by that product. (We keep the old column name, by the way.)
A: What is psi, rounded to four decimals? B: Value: 0.0087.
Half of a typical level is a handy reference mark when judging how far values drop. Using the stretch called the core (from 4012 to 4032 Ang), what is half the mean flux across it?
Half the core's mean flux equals 3.76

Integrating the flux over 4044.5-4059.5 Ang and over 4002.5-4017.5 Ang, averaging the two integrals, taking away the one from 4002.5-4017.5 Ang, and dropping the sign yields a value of 6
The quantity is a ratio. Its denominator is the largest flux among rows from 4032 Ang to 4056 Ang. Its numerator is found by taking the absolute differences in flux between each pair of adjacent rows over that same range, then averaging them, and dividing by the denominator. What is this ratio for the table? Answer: 0.032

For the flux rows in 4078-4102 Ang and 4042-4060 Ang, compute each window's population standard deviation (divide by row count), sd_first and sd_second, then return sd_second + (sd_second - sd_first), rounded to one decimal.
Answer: -1.3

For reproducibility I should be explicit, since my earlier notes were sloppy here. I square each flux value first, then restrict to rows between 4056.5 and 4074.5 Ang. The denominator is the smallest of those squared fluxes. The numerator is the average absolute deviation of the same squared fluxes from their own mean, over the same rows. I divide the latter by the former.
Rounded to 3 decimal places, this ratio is 0.036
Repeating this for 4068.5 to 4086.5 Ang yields 0.084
